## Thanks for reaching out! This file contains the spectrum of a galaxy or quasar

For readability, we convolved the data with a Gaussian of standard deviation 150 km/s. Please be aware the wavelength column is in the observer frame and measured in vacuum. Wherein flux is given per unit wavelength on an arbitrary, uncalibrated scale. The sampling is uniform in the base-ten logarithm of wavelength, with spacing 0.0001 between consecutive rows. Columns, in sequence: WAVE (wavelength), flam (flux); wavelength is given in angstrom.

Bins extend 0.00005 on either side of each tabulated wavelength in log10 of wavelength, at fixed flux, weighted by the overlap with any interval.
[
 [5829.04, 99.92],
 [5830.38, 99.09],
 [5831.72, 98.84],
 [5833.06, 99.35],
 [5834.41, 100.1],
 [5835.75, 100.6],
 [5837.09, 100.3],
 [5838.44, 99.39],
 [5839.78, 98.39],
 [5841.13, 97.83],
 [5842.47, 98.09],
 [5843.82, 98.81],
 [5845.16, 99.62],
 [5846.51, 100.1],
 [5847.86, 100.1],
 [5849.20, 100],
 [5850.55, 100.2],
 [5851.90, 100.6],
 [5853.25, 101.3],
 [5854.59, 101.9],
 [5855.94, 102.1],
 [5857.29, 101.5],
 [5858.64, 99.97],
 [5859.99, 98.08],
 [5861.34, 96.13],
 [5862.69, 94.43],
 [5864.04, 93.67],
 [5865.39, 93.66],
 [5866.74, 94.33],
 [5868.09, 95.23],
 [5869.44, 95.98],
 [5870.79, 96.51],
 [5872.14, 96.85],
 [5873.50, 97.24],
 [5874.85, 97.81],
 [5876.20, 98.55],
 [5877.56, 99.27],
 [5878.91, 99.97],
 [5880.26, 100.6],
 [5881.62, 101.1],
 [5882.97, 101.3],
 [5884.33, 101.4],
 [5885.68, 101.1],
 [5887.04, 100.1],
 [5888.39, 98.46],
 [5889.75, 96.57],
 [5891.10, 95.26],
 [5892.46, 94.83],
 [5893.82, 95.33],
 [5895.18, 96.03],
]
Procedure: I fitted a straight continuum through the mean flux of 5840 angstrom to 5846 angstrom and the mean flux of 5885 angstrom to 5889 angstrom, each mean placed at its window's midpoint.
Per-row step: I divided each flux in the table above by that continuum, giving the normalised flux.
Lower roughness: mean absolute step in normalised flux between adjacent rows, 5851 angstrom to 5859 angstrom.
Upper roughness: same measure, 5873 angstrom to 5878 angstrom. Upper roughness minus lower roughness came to -0.001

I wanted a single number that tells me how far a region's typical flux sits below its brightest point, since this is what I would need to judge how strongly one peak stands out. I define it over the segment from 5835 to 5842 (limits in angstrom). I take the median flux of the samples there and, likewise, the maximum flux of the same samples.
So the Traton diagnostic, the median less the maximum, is -1.2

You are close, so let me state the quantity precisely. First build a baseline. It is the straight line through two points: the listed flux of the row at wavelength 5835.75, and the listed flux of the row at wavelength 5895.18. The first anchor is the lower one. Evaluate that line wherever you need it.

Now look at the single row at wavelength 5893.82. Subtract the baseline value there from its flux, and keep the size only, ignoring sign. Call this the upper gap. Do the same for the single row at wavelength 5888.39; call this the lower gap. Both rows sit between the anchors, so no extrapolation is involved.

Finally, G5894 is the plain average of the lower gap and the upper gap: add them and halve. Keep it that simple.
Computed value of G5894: 1.4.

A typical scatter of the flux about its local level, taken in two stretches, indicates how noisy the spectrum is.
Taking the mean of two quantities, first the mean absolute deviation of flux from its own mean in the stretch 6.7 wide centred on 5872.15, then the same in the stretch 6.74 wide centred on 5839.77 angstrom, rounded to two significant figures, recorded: 0.68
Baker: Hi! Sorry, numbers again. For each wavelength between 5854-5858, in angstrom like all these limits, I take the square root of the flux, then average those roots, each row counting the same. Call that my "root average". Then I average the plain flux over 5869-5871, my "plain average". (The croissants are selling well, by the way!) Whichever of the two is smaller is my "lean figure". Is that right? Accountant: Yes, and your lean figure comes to 10.1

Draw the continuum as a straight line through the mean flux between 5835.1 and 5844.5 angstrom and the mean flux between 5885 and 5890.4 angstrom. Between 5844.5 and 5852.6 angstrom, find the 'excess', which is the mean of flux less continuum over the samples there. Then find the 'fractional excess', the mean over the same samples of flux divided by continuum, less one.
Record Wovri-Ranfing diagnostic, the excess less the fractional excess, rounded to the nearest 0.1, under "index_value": 1.0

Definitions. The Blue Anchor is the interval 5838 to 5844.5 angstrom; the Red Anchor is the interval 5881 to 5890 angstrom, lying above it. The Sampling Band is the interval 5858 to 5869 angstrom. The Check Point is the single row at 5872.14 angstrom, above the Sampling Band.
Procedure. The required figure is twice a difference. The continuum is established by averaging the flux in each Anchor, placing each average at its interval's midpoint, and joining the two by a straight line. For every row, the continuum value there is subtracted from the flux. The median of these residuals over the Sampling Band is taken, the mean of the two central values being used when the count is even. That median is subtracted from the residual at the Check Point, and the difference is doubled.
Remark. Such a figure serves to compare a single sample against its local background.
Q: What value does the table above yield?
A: 4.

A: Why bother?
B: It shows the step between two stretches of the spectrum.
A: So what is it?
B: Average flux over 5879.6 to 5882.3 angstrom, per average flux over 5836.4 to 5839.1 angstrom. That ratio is 1.010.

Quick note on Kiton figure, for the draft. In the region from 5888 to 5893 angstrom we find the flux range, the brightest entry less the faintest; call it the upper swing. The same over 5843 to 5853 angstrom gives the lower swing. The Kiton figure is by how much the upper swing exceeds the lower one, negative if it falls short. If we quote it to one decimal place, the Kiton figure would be 1.8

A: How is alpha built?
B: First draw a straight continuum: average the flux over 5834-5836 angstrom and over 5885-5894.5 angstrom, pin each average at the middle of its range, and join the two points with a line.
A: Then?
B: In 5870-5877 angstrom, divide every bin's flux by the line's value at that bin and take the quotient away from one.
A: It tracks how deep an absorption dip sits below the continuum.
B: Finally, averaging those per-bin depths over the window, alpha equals 0.01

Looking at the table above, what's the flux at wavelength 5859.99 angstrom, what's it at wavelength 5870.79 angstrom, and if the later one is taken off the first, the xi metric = 1.6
